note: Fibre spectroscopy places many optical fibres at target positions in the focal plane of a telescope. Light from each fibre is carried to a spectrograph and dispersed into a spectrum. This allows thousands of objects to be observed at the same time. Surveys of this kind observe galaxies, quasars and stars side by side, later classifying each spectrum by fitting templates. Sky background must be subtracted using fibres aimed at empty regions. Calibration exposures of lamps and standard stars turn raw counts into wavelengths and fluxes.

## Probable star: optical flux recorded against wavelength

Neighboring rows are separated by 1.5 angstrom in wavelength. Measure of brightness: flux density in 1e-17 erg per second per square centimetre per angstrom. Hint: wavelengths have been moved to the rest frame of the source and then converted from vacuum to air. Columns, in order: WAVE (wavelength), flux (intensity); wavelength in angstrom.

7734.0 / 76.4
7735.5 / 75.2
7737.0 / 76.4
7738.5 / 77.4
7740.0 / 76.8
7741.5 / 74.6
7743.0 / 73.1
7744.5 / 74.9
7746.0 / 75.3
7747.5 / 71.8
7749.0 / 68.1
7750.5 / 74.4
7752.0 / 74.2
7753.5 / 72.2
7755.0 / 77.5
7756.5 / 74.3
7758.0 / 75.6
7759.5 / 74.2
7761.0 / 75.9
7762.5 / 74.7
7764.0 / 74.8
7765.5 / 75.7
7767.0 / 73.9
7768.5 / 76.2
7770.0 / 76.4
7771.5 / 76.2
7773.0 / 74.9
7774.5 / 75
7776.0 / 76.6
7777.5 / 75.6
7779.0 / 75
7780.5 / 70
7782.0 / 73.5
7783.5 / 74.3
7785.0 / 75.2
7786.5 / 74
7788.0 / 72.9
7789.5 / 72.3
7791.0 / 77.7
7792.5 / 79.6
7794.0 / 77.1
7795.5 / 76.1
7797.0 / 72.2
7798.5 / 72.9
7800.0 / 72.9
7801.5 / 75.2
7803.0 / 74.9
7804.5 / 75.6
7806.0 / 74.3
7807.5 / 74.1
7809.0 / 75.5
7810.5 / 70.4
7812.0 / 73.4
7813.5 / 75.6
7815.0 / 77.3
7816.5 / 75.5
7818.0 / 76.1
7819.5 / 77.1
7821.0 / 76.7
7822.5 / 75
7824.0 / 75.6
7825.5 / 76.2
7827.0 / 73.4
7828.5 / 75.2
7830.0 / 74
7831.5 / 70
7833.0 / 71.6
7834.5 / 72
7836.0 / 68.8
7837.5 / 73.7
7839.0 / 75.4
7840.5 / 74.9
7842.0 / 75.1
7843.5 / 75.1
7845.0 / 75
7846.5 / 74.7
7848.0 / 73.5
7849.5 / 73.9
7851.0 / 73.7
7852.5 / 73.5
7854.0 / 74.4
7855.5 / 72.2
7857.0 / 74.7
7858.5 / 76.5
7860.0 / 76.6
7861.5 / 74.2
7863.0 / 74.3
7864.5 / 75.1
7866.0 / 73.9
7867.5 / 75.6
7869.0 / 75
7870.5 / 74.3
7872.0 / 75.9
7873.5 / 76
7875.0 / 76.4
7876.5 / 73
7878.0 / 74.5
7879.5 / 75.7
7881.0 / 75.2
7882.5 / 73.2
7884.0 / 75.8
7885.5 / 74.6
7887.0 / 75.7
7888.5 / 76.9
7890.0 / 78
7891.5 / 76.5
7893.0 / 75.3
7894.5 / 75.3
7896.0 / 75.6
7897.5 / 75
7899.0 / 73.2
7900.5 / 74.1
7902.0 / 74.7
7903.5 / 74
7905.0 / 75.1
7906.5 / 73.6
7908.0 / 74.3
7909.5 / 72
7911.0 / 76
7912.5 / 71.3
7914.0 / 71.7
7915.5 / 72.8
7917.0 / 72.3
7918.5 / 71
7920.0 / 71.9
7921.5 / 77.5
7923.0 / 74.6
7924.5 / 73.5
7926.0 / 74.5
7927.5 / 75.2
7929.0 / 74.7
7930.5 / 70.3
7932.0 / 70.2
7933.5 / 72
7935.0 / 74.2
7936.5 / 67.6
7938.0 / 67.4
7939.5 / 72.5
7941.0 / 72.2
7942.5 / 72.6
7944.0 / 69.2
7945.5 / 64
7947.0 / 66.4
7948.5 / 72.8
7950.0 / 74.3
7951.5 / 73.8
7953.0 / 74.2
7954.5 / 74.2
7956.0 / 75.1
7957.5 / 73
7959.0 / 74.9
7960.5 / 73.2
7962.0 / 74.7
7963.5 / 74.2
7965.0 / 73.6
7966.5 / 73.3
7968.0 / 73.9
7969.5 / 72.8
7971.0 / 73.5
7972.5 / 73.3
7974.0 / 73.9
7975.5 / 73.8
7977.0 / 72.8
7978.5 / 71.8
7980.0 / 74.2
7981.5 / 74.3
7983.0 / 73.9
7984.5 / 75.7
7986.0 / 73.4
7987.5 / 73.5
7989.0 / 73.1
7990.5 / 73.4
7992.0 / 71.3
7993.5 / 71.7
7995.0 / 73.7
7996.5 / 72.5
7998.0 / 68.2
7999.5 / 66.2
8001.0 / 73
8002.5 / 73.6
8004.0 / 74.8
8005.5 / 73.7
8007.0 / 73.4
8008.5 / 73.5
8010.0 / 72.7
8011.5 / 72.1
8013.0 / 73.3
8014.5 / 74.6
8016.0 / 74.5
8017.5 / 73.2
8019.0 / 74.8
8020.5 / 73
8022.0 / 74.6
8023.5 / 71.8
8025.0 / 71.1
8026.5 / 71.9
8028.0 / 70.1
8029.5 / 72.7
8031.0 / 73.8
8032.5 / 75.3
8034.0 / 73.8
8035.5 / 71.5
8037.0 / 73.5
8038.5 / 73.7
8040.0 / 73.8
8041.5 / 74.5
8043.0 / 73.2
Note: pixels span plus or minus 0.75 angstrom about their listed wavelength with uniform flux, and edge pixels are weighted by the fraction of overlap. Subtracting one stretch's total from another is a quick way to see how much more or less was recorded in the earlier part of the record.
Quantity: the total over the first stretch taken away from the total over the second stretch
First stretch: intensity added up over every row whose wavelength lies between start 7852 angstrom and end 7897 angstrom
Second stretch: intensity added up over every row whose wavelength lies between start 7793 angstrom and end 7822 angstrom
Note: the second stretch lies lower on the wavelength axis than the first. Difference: -831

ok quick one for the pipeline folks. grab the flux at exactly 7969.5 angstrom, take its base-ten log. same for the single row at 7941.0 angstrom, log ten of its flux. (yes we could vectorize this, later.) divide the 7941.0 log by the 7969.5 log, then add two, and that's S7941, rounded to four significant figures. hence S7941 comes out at 2.998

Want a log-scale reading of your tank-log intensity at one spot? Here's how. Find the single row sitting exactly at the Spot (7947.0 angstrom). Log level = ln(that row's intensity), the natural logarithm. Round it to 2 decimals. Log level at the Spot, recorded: 4.20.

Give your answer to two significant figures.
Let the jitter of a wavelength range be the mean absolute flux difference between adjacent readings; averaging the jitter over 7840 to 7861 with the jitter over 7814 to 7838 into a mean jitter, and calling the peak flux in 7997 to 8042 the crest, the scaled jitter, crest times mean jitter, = 96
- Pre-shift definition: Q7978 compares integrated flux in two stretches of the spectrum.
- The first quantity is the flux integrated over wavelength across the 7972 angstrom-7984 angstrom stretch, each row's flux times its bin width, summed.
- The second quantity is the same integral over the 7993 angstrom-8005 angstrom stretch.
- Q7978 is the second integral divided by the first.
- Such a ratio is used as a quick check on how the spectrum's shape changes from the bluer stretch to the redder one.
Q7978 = 0.976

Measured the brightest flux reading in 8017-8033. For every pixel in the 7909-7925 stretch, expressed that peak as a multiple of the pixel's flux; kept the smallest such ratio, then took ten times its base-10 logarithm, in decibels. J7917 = -0.13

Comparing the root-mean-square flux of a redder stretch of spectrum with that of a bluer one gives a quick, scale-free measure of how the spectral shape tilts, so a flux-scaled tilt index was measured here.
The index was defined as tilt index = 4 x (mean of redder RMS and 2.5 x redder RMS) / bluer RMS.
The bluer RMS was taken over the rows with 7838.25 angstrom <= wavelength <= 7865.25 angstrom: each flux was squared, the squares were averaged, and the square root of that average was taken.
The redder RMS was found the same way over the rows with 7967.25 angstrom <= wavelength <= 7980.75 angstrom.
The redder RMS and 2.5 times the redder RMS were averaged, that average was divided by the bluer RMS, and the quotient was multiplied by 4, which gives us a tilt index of 6.88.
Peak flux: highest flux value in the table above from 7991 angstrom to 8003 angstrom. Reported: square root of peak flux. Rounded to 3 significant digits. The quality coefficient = 8.58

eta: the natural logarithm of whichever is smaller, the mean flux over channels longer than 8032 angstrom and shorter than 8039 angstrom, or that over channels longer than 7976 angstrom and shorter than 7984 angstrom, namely 4.30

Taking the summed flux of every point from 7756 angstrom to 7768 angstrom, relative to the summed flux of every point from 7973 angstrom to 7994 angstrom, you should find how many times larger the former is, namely 0.58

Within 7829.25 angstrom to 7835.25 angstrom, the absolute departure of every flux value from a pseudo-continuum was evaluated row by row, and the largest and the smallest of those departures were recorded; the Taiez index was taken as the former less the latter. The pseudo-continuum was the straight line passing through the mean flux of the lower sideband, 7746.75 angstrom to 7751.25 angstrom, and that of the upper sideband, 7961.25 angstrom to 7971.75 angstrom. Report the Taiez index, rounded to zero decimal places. 2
